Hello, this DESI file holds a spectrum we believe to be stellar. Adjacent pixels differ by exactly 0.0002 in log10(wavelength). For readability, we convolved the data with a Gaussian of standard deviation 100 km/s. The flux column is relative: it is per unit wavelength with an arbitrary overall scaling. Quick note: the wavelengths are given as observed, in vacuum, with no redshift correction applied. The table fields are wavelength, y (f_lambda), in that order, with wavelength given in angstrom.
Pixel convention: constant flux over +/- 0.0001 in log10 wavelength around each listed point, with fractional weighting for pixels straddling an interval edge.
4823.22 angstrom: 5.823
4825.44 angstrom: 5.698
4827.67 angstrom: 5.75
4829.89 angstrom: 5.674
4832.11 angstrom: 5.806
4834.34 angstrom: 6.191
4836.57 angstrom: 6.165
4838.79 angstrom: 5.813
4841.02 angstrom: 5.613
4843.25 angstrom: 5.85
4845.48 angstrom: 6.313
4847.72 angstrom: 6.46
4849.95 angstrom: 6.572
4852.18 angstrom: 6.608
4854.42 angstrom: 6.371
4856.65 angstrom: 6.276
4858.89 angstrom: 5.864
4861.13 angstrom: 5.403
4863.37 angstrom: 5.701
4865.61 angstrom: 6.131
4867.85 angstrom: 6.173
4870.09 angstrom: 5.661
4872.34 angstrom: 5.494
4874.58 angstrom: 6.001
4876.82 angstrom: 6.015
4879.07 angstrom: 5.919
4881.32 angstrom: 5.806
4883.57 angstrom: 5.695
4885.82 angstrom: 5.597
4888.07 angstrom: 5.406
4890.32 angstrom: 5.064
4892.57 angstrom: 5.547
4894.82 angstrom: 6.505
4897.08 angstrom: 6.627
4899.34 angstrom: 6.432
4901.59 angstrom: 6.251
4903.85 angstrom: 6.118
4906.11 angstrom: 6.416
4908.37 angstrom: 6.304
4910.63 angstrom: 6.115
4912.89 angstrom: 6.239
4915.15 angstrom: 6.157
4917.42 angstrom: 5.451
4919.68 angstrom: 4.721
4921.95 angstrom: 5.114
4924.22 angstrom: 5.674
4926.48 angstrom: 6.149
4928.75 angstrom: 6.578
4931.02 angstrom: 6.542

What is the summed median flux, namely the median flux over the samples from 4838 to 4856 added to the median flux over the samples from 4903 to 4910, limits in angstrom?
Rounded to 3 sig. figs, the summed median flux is 12.6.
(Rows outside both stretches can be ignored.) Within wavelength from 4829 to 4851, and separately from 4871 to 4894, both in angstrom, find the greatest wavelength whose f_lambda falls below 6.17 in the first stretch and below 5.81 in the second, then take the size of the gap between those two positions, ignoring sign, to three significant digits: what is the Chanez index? 49.3 angstrom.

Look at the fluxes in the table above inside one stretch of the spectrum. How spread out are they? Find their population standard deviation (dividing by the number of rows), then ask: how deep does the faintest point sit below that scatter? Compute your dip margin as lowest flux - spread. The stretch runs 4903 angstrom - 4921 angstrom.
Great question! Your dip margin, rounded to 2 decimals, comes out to 4.19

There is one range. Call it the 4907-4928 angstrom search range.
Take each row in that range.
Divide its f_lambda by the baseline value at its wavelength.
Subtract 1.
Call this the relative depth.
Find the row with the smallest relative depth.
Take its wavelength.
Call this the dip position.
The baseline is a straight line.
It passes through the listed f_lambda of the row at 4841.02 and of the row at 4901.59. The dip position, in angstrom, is 4919.68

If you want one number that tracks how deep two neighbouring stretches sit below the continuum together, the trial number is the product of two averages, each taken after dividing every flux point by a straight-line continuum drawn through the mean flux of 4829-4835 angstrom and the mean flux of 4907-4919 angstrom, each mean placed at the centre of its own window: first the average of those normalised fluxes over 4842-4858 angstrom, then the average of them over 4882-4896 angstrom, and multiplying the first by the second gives 1.01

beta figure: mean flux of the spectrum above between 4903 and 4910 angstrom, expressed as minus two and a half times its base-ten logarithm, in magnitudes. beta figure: -1.99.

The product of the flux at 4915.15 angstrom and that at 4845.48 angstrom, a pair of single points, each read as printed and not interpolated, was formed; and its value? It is 39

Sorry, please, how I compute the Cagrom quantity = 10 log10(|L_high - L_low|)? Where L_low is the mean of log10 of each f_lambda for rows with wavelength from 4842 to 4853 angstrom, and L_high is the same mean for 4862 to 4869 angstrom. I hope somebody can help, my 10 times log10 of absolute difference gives -16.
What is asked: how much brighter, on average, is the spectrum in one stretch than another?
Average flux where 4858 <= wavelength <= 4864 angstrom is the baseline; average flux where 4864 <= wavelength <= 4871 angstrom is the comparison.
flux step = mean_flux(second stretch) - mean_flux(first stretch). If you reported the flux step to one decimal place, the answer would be 0.3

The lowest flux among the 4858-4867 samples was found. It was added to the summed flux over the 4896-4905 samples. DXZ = 30.8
